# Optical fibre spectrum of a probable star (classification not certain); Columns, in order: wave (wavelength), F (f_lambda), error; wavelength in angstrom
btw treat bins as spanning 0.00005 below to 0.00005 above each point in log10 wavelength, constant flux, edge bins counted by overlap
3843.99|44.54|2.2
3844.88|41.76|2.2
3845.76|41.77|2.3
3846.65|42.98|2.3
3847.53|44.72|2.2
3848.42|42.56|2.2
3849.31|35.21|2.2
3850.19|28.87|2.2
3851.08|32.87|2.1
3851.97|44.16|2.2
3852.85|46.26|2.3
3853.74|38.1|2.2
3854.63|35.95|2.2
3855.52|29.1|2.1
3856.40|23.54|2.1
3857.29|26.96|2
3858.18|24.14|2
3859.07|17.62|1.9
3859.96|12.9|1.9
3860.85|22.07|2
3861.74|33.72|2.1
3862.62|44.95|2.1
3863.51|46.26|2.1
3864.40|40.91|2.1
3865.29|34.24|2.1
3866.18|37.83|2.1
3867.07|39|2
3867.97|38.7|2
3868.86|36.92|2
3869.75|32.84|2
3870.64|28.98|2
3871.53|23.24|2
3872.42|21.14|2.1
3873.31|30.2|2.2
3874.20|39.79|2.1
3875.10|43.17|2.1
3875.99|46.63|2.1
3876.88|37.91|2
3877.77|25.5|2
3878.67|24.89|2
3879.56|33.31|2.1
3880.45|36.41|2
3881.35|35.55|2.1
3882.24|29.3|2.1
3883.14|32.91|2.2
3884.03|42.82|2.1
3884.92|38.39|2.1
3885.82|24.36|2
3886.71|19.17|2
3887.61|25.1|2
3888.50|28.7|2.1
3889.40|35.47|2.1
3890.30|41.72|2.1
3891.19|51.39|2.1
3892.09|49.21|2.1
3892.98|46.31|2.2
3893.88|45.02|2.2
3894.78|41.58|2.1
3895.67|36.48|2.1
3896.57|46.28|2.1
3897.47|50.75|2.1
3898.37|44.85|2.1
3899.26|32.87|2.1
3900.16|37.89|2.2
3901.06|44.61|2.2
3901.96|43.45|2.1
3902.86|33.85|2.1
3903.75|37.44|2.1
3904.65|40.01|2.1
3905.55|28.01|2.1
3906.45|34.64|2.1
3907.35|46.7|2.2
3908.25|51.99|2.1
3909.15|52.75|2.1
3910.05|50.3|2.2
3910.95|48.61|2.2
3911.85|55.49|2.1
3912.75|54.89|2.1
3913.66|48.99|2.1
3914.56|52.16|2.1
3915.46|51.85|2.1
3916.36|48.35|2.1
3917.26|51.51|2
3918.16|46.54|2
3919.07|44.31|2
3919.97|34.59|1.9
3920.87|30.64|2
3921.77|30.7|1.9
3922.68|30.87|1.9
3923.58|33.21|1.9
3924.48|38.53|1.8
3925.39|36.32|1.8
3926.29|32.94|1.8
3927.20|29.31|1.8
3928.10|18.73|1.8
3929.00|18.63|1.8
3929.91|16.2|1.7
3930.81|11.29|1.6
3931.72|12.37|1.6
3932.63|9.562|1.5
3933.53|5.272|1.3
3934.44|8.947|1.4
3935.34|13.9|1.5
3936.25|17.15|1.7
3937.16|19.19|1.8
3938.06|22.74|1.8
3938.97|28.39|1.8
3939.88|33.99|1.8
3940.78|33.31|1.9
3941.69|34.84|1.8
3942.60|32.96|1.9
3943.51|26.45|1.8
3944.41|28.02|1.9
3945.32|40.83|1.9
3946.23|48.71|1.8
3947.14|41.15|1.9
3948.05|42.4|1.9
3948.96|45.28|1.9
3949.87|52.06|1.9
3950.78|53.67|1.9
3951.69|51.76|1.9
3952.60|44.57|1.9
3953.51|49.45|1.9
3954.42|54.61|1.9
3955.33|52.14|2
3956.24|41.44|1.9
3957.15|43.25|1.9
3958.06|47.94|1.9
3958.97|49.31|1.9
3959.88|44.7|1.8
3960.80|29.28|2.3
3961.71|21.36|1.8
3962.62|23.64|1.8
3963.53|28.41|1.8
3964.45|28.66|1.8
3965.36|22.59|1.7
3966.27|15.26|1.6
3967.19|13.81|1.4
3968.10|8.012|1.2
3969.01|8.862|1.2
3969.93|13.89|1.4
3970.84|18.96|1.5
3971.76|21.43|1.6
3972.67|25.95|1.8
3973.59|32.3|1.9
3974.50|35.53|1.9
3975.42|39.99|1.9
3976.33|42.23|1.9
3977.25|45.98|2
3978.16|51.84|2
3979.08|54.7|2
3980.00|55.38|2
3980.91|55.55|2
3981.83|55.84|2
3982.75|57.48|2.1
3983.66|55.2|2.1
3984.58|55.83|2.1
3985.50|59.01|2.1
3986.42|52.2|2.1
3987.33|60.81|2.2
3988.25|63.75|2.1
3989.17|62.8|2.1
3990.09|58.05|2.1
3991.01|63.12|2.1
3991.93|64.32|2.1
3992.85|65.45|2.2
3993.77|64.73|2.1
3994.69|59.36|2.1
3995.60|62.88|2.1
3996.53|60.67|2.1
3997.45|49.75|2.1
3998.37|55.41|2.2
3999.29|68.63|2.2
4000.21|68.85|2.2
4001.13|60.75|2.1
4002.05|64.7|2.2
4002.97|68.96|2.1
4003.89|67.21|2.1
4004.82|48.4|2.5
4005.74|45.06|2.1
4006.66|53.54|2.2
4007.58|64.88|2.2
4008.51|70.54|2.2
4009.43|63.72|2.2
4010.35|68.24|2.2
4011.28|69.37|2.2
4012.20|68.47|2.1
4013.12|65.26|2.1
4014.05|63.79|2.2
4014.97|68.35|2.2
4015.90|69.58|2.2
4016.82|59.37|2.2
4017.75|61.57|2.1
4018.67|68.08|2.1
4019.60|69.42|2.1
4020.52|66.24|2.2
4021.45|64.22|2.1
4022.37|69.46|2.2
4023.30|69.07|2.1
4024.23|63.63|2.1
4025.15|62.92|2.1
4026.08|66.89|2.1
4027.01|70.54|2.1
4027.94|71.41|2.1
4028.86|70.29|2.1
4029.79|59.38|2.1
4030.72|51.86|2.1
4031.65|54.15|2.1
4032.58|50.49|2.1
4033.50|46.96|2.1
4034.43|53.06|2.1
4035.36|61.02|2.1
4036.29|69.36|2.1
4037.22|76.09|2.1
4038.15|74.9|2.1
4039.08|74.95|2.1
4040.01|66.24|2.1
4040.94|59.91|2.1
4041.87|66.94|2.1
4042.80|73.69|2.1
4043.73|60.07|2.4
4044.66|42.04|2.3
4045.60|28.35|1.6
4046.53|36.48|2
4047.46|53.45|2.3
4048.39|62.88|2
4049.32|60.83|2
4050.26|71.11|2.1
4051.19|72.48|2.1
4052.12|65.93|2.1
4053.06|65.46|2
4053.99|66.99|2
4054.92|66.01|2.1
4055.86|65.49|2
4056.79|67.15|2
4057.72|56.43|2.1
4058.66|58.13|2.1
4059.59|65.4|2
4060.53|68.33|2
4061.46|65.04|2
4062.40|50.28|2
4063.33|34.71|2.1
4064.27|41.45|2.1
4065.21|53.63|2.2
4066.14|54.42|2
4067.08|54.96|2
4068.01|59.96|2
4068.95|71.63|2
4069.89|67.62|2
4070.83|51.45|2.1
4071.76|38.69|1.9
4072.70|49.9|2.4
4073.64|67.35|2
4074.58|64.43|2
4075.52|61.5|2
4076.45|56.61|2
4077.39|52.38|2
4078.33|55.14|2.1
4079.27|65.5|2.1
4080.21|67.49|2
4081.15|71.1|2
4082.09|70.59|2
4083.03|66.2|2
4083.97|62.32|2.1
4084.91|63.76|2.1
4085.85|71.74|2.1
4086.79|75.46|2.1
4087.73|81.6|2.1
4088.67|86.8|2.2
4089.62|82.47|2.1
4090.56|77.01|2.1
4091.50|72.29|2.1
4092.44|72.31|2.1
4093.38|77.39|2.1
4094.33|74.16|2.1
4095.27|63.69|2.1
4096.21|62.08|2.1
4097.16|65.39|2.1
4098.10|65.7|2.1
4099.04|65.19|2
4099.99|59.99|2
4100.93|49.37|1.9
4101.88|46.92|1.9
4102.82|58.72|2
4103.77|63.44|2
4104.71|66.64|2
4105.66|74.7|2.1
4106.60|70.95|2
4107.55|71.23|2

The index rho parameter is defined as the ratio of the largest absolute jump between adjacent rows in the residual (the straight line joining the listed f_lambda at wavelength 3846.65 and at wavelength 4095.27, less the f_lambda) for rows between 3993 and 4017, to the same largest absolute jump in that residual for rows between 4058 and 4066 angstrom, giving 1.21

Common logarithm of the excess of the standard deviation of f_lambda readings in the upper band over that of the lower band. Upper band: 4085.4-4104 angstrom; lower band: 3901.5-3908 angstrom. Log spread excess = 0.6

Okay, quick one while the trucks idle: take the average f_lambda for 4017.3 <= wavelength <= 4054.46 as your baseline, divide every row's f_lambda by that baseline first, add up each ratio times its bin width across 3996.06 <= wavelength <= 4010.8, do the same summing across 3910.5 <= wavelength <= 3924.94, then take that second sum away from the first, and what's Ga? 4.3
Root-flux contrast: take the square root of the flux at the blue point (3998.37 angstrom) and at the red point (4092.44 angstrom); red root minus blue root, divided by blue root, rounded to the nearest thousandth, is 0.142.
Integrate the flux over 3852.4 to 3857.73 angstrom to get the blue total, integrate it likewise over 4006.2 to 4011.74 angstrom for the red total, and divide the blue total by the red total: 0.49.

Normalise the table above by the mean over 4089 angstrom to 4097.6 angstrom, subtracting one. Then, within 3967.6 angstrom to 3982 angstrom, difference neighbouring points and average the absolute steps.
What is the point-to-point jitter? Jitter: 0.044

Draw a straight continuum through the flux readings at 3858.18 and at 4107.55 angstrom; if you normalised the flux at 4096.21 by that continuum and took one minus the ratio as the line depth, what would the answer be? 0.10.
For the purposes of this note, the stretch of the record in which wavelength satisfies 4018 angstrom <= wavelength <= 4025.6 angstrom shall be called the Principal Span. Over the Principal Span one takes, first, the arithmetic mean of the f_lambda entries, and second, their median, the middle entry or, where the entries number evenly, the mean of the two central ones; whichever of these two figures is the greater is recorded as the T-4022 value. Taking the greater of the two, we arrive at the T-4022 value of 67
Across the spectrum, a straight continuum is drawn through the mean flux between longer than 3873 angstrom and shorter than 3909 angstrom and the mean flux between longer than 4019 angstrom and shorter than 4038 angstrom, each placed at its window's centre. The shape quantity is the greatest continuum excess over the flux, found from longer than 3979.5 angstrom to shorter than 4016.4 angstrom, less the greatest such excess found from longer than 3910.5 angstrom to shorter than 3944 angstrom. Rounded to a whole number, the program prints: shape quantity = -26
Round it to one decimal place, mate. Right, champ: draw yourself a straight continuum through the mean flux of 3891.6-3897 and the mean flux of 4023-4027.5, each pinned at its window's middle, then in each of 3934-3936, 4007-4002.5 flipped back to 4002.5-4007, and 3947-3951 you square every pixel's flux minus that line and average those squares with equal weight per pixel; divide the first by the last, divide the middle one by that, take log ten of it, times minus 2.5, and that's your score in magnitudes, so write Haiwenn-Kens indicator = -1.9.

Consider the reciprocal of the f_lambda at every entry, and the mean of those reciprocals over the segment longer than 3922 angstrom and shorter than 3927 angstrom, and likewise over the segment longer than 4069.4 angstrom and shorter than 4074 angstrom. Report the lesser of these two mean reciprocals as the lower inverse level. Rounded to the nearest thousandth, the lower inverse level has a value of 0.019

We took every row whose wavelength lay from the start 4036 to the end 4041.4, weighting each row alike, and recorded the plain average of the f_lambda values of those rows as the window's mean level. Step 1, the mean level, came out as 70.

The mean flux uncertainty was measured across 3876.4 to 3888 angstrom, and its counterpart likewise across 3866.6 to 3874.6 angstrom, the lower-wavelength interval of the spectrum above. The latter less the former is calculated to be -0.01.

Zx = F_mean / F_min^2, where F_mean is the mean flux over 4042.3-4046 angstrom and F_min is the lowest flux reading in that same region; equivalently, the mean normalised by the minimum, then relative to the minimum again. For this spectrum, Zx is 0.064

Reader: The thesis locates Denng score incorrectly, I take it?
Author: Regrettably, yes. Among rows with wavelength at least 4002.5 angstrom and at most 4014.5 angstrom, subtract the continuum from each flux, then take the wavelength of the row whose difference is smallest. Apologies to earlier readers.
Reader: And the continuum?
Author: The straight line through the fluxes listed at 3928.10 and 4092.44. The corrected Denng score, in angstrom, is 4005.74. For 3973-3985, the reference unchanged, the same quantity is 3973.59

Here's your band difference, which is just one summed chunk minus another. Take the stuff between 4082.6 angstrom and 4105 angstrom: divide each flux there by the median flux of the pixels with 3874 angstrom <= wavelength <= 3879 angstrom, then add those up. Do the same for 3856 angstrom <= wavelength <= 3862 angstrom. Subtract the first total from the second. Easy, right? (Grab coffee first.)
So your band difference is -38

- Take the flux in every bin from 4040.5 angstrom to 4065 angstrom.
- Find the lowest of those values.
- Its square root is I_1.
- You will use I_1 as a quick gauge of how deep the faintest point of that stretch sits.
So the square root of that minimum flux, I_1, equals 5.3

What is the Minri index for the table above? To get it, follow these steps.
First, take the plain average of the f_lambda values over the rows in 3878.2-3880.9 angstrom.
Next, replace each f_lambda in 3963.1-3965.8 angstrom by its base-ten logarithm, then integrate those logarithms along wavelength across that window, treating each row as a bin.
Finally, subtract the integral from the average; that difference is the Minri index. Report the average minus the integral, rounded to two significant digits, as 28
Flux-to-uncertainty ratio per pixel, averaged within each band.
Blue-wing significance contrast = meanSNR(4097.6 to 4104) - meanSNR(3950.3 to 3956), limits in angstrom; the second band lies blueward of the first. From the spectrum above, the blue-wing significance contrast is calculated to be 3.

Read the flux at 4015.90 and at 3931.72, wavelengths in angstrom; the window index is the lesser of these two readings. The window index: 12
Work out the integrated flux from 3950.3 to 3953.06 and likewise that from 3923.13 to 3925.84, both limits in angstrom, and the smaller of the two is 98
